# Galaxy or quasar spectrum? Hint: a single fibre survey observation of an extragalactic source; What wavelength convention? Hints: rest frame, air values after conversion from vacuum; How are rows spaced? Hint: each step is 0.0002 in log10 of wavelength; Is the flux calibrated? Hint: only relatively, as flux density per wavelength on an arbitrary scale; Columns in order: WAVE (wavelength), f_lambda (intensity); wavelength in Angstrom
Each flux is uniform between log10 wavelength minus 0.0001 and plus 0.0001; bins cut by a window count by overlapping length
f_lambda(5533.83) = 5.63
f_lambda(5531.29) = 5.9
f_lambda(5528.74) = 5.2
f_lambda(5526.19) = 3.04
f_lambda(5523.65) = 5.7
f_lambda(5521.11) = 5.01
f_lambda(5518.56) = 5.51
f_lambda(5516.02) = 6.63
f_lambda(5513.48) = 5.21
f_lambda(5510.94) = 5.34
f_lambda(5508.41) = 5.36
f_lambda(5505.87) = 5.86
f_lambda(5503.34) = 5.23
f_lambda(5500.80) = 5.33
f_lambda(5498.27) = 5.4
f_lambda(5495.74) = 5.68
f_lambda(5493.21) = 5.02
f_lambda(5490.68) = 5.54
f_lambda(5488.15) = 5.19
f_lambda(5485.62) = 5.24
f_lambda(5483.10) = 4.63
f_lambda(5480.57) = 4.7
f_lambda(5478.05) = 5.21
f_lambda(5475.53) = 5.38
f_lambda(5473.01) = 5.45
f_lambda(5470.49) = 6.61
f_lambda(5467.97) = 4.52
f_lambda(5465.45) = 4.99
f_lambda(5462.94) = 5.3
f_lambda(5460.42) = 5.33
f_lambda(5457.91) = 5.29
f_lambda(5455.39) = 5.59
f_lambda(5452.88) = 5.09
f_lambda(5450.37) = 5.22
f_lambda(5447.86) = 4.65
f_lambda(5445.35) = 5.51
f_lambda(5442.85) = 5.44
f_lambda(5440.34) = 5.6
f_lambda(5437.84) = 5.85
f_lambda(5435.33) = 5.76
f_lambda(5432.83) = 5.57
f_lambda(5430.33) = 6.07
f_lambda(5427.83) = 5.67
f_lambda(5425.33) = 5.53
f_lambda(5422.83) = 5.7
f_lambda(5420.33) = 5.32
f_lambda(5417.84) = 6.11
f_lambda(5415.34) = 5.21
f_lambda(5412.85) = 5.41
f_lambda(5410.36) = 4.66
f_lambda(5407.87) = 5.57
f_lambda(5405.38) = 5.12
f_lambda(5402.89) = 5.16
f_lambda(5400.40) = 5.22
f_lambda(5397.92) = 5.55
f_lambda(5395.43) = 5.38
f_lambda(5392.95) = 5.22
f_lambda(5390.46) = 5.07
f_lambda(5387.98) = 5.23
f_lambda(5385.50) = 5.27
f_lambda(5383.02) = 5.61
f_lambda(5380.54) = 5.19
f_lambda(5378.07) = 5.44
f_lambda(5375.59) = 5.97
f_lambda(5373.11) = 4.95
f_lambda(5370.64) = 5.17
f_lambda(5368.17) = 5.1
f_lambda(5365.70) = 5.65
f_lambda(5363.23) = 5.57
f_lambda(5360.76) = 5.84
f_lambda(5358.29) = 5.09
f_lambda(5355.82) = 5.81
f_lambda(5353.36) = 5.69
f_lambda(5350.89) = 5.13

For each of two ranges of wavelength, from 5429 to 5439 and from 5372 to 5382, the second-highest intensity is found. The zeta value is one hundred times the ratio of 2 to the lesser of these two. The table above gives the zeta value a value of 36.8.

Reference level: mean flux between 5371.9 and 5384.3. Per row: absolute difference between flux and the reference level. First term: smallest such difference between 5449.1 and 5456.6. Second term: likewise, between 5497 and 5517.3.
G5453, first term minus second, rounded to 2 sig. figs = 0.13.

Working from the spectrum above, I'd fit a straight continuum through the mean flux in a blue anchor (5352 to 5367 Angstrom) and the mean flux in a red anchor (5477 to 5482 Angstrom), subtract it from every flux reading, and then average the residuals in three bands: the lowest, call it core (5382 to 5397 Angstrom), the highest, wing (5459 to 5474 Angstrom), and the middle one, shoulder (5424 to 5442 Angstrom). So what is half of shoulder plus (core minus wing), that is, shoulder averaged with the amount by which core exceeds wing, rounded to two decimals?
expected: 0.01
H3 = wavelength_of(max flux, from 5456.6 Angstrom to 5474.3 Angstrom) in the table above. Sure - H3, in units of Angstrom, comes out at 5470.49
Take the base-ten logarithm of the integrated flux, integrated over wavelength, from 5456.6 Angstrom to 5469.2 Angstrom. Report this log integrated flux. 1.81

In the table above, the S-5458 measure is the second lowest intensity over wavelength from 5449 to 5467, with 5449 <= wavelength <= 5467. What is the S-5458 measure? 5.09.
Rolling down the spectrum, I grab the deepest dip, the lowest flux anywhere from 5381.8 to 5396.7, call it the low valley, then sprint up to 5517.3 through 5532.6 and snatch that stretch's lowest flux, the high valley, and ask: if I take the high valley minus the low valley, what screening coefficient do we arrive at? -2.0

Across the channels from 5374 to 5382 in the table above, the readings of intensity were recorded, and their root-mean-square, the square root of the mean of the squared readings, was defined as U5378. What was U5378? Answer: 5.54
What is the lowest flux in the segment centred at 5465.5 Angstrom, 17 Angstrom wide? 4.52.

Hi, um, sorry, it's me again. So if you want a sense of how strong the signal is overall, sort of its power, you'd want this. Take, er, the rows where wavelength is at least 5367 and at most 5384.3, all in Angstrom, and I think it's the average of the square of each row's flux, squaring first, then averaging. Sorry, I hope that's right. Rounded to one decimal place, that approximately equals 28.7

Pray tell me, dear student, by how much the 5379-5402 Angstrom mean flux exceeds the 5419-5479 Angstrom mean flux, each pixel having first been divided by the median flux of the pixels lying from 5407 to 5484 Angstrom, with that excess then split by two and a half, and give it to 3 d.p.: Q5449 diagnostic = -0.010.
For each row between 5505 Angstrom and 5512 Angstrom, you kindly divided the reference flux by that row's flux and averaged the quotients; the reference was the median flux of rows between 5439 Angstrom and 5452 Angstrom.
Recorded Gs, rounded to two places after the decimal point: 0.99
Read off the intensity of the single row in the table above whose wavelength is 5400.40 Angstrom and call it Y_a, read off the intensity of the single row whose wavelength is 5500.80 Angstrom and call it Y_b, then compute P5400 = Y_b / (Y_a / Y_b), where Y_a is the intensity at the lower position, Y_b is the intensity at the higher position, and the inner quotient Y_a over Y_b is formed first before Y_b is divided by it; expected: 5.4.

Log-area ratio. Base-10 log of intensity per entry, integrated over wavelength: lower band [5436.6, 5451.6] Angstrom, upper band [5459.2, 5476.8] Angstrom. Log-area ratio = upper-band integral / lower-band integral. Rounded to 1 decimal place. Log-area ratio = 1.2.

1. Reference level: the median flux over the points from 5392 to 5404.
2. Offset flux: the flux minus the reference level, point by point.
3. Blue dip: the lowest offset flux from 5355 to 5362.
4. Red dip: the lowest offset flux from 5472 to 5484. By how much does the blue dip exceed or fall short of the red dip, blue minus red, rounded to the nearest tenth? 0.5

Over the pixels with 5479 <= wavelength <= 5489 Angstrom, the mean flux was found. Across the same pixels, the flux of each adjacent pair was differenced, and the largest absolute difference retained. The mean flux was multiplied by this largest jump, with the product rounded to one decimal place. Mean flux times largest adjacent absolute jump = 3.0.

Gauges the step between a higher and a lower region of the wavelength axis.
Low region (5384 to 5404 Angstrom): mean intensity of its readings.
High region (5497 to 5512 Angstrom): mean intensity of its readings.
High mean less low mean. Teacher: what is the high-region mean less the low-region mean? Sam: 0.16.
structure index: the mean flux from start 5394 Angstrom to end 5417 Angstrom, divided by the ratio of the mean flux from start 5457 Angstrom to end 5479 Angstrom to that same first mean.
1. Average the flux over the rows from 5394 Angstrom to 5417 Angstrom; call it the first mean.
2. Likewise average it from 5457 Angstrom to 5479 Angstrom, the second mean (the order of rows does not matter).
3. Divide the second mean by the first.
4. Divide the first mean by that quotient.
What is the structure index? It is 5.2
